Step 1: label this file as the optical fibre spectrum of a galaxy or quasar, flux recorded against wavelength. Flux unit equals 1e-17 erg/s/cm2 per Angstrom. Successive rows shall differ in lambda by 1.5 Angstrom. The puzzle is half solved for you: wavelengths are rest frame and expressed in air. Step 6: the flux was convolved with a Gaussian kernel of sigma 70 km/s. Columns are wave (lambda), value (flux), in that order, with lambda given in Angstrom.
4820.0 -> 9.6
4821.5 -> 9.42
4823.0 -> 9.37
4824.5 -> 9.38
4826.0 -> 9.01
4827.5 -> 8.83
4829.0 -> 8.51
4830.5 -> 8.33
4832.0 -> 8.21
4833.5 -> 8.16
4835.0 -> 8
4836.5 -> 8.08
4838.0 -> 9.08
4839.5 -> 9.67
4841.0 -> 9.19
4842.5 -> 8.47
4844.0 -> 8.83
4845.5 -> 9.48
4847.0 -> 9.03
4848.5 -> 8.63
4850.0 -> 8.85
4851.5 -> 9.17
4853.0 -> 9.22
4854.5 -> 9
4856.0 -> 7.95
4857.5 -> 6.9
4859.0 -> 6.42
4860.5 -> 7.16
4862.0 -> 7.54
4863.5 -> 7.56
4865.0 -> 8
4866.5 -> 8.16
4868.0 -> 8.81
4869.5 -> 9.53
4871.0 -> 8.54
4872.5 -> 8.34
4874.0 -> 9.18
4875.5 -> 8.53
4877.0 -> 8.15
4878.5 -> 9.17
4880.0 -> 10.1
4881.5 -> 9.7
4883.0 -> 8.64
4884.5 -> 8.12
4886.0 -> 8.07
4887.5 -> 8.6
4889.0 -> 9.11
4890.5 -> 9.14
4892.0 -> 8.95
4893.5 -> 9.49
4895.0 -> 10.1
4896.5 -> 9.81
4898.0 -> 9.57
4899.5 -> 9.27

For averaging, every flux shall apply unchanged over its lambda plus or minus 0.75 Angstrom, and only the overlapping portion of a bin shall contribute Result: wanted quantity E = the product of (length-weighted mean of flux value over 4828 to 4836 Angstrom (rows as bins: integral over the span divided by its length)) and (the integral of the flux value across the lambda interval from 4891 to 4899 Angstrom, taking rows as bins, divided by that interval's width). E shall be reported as 79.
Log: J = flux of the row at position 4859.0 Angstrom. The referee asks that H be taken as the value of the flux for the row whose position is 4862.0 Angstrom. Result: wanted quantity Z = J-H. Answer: -1.1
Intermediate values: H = 7.54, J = 6.42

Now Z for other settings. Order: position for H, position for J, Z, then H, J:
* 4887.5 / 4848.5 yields 0.0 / 8.6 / 8.63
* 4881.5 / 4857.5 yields -2.8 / 9.7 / 6.9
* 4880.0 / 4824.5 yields -0.7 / 10.1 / 9.38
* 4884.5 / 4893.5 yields 1.4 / 8.12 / 9.49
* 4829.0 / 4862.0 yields -1.0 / 8.51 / 7.54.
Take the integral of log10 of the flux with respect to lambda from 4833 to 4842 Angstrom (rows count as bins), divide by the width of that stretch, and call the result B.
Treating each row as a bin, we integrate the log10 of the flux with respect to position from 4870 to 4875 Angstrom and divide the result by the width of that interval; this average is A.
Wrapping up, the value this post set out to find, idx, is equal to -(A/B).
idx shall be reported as -1.00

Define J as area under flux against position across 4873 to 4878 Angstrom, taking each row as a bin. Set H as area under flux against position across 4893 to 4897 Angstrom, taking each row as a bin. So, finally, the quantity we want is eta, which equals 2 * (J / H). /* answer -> 2.20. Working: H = 39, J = 43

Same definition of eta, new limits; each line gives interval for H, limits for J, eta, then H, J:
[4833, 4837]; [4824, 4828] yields 2.25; 32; 36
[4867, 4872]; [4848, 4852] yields 1.60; 44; 36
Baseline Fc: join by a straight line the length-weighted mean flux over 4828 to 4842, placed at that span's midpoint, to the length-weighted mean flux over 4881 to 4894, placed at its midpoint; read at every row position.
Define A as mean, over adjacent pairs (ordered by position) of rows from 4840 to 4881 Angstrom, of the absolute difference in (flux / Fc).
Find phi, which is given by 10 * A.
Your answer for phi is 0.62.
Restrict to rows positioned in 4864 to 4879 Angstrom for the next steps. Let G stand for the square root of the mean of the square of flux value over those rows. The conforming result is 8.65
